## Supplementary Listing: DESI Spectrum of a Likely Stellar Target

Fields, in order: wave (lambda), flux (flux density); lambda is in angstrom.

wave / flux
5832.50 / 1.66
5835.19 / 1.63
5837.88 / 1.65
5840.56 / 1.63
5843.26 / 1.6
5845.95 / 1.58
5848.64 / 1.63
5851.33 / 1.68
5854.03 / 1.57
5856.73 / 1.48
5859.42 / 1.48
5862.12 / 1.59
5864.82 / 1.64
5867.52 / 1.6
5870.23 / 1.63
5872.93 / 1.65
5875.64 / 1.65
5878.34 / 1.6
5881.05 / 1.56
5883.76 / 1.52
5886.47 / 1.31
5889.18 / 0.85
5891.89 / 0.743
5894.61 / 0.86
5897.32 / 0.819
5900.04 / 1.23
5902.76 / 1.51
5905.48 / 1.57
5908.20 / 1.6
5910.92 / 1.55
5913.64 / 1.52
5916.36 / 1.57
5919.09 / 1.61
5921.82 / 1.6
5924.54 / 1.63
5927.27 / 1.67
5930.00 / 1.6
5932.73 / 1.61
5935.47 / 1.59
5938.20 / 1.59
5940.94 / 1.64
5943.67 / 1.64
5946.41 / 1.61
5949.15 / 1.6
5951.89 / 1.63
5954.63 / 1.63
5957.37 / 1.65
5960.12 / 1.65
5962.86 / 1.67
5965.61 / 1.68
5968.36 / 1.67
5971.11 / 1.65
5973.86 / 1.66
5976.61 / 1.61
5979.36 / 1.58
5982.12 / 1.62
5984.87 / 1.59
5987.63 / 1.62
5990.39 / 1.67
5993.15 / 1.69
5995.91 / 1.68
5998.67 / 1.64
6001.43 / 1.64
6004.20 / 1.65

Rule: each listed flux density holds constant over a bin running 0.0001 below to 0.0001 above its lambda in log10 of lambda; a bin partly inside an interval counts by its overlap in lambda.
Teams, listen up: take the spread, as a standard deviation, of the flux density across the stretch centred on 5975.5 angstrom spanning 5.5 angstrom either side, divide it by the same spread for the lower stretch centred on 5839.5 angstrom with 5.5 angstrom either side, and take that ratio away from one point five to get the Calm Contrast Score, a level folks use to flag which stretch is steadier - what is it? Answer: -0.29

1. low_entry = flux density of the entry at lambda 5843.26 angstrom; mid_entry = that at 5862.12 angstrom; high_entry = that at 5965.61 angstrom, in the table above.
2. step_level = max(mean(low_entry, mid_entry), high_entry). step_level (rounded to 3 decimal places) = 1.680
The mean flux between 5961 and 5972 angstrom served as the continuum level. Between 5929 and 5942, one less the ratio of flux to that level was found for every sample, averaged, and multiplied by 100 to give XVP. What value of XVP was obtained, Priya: 3.7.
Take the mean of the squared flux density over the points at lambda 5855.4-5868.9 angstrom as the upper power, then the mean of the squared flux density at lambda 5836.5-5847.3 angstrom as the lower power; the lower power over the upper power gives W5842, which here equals 1.07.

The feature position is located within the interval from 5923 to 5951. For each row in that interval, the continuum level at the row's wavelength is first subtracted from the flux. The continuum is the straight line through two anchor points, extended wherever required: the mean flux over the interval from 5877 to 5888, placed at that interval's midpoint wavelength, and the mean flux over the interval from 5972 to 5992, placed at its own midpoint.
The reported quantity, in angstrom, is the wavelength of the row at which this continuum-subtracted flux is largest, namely 5927.27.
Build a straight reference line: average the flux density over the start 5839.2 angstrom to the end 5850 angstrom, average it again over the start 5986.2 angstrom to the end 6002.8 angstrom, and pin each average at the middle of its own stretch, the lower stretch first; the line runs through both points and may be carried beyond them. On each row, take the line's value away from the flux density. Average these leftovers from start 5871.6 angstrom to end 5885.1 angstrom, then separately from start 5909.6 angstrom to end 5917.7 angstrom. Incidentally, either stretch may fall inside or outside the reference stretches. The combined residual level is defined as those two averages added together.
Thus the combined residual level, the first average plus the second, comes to -0.11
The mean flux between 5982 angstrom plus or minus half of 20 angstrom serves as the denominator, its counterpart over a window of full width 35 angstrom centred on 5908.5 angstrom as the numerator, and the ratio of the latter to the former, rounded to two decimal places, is 0.85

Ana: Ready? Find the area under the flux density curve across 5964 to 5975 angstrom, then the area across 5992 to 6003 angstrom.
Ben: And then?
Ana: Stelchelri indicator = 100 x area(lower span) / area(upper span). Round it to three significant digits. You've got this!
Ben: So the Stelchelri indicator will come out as 100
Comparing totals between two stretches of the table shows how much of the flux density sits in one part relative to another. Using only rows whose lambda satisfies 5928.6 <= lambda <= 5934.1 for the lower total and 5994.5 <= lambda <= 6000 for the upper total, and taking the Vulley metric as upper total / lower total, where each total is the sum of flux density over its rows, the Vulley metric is 1.03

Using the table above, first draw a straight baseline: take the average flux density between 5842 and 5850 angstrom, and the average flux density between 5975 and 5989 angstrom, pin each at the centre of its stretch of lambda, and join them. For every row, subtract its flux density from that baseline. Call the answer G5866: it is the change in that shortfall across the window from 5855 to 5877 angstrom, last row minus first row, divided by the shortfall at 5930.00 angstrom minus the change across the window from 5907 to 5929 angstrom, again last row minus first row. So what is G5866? -2.3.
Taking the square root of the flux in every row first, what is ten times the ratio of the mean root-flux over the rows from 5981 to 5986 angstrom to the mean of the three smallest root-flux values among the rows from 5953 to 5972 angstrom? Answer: 9.9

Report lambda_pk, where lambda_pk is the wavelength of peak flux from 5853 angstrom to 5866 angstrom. 5864.82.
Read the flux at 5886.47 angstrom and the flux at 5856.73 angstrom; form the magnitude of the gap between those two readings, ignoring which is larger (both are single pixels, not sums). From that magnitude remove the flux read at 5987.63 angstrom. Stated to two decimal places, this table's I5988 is -1.45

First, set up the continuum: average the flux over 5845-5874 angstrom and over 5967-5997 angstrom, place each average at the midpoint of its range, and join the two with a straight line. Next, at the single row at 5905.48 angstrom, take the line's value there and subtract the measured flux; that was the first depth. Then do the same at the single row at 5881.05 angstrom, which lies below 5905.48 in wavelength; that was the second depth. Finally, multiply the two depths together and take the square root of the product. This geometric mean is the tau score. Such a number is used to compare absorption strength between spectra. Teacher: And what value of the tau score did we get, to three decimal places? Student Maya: 0.041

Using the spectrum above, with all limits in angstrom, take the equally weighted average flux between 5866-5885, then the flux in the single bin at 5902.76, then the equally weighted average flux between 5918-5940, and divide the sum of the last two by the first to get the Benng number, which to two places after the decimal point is 1.95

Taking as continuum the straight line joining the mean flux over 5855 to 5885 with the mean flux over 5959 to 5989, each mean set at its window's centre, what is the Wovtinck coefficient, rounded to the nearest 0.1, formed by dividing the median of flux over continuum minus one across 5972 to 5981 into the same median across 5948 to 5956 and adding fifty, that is 49.9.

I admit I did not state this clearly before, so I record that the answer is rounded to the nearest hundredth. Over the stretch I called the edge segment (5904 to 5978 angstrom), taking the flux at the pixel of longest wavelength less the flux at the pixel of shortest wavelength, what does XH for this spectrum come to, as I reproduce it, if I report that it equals 0.04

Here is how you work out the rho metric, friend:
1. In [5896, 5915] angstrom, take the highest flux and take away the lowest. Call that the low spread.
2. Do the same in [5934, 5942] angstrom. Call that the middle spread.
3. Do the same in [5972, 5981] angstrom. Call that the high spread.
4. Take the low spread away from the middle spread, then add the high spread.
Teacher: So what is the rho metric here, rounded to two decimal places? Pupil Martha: -0.65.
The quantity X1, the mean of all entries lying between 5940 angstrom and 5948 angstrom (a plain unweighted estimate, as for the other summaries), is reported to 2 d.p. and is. 1.63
